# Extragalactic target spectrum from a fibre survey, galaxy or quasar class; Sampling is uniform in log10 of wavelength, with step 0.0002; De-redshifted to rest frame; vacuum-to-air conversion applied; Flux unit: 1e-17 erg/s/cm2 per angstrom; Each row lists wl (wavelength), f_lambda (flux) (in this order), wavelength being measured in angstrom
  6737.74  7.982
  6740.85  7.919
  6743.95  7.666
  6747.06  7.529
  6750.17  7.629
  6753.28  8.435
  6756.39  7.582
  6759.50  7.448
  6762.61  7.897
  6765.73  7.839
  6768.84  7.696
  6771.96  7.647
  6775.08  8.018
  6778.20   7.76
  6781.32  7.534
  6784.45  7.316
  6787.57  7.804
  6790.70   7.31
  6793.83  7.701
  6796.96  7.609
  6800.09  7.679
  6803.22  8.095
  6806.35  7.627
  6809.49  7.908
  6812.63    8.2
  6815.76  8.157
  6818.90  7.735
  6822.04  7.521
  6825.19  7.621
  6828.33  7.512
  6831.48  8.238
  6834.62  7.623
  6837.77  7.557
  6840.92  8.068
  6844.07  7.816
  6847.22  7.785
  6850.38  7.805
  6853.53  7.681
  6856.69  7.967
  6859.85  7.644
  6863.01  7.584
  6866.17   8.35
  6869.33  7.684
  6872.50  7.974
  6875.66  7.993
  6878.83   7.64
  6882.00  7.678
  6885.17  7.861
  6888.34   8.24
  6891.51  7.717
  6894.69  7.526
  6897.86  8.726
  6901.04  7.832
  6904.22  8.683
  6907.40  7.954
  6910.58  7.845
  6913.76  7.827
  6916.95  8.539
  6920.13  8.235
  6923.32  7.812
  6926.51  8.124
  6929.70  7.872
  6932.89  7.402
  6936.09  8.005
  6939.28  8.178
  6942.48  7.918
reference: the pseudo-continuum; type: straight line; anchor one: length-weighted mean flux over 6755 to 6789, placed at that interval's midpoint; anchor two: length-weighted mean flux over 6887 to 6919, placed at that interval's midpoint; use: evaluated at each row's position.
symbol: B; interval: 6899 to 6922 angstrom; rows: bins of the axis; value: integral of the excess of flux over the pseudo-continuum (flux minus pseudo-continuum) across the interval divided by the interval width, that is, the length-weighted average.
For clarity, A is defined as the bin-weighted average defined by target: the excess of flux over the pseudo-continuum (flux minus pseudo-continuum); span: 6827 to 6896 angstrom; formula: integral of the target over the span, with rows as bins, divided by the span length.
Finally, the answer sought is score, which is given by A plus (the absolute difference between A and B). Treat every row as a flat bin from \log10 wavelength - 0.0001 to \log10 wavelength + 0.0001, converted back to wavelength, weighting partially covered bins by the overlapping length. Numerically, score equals 0.02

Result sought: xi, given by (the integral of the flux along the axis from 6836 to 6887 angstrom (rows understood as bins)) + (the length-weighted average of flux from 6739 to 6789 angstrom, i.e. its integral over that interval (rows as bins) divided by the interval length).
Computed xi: 406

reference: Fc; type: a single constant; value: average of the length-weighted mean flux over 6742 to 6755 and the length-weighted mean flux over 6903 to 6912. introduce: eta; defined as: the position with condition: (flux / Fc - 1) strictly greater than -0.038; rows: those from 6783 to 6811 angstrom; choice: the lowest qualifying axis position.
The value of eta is 6787.57 angstrom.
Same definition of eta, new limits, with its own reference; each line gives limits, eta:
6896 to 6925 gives 6897.86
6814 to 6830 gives 6815.76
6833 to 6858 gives 6840.92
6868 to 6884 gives 6869.33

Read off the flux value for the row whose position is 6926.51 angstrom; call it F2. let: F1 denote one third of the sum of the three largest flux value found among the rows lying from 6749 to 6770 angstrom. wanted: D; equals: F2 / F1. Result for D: 1.01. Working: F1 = 8.06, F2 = 8.124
